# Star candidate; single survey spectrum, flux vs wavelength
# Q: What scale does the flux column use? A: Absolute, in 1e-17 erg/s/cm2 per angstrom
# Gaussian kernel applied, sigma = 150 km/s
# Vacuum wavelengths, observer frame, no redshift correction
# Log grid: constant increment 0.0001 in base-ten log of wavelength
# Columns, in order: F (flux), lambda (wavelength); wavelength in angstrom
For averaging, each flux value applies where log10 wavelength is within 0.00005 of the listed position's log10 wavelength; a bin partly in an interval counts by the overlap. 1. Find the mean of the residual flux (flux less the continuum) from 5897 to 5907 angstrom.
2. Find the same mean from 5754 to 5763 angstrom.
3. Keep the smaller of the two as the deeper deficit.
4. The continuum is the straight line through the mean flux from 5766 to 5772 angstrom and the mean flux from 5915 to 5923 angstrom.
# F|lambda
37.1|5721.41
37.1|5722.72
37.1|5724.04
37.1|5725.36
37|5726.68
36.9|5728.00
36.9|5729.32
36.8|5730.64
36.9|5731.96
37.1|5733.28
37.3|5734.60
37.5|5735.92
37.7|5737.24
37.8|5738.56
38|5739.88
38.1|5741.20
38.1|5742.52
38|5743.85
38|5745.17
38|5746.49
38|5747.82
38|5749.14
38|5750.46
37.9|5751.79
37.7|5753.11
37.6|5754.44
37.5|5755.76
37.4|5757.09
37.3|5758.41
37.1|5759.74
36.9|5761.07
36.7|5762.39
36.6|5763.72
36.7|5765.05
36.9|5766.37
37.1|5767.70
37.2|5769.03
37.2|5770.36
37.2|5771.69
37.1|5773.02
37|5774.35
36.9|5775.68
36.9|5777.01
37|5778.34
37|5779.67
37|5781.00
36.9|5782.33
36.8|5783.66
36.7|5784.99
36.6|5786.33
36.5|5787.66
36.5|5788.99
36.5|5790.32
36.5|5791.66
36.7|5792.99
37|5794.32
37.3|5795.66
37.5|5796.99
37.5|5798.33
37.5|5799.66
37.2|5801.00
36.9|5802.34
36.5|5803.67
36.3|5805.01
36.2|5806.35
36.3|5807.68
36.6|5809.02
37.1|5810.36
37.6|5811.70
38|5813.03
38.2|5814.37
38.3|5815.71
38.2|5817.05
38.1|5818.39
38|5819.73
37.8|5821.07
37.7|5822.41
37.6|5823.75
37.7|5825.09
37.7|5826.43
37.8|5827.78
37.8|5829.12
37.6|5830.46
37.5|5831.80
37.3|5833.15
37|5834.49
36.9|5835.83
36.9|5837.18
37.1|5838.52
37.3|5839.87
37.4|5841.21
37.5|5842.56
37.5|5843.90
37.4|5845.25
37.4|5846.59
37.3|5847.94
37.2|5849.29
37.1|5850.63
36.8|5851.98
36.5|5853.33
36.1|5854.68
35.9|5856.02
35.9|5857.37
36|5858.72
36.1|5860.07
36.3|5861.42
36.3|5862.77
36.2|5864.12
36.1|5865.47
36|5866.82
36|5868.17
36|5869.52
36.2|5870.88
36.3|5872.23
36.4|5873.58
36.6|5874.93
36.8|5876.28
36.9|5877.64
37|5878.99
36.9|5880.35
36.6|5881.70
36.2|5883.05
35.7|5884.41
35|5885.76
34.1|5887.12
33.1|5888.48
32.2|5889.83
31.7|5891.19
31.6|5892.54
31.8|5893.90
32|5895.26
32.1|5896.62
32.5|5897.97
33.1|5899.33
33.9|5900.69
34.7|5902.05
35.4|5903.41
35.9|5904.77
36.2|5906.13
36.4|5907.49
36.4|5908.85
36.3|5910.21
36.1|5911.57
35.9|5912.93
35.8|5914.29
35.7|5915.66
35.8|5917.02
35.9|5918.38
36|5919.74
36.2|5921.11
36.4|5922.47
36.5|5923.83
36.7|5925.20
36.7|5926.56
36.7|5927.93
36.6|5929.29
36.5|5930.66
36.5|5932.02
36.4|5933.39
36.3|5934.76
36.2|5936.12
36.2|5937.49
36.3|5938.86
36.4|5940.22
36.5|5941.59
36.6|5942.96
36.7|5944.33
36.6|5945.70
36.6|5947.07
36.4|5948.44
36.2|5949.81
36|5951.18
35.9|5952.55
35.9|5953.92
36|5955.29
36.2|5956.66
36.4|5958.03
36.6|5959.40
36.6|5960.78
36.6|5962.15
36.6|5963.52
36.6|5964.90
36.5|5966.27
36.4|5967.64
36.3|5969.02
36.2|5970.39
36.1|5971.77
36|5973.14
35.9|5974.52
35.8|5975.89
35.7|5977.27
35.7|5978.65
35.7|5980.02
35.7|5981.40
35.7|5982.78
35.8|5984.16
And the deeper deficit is -1.6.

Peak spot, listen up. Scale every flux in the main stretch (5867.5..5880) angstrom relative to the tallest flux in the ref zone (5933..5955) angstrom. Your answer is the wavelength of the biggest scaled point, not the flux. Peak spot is 5878.99 angstrom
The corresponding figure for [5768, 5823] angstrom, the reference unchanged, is 5815.71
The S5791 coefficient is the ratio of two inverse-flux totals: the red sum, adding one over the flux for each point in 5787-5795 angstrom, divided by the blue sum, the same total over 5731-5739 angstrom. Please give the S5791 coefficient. 1.02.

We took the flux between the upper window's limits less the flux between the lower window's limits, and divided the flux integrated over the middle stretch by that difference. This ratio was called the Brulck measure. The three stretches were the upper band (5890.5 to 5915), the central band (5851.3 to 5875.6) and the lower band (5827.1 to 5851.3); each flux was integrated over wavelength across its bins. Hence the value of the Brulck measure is -14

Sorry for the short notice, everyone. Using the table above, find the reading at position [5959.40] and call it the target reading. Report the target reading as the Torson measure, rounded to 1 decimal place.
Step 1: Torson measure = 36.6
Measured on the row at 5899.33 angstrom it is 33.1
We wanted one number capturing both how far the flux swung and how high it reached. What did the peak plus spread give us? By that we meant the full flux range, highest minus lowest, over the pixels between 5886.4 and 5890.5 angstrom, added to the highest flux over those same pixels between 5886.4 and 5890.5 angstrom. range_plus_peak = 36.0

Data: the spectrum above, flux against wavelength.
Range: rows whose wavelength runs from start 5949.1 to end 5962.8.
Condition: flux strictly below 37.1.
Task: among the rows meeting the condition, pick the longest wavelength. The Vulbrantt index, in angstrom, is 5962.15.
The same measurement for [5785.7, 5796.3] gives 5794.32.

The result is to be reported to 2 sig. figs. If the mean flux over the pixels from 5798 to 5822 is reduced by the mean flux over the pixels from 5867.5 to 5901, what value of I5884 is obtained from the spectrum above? 2.7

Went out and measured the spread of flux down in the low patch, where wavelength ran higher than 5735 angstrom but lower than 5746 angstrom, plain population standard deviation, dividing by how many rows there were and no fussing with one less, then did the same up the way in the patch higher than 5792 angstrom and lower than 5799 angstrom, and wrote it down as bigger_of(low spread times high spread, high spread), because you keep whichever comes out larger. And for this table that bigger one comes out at 0.31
